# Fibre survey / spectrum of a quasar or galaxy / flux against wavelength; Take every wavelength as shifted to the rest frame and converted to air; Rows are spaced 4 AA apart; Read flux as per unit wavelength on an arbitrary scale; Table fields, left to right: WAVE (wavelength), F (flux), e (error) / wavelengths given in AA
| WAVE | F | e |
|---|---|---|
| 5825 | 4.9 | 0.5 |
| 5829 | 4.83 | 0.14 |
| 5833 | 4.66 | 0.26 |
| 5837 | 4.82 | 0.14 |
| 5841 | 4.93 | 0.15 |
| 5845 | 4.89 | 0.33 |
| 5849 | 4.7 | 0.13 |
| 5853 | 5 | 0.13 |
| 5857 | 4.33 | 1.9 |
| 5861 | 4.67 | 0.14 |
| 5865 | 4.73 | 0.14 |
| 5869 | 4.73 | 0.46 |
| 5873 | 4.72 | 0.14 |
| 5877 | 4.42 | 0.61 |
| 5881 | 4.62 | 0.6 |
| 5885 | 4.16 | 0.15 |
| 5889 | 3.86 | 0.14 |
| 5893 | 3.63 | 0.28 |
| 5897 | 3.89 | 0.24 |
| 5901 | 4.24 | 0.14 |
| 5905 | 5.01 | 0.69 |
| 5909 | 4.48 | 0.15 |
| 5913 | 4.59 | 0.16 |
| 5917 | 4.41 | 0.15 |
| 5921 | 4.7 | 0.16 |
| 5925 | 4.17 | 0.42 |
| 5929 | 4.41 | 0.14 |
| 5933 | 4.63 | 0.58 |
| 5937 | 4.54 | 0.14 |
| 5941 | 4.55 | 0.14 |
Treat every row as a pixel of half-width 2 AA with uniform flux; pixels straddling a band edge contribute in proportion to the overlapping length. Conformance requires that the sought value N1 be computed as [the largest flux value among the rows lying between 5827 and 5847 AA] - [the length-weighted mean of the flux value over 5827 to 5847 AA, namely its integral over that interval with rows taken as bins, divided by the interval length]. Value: 0.10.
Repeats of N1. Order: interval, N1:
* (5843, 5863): 0.28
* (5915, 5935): 0.24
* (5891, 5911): 0.76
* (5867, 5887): 0.20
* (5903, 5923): 0.37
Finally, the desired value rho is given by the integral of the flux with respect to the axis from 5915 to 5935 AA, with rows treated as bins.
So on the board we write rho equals 89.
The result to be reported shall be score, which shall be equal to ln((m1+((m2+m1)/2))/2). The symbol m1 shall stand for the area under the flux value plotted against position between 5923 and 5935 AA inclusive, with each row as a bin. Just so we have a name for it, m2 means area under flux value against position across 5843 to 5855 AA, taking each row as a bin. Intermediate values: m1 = 52.8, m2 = 58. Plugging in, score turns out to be 3.99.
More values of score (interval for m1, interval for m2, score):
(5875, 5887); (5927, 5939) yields 3.97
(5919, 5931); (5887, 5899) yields 3.94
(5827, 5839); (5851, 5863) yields 4.04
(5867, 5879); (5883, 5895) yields 3.98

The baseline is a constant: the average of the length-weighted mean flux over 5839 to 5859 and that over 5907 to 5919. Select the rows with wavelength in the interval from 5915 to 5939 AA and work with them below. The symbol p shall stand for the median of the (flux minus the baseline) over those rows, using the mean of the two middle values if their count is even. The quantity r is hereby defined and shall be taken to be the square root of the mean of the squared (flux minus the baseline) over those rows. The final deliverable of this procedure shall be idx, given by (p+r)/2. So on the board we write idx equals 0.04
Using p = -0.16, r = 0.23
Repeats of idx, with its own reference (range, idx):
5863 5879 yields 0.11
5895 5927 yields 0.10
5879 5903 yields 0.02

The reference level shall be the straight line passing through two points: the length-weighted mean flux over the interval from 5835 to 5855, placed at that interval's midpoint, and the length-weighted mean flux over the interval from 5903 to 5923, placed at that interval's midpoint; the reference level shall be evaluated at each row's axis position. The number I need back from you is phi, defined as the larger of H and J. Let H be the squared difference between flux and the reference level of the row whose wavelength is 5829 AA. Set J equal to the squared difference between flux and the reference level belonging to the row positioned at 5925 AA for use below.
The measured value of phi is 0.18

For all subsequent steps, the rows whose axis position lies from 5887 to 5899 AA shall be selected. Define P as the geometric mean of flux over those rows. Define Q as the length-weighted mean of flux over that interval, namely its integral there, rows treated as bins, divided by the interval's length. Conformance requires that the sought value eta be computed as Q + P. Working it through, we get 7.6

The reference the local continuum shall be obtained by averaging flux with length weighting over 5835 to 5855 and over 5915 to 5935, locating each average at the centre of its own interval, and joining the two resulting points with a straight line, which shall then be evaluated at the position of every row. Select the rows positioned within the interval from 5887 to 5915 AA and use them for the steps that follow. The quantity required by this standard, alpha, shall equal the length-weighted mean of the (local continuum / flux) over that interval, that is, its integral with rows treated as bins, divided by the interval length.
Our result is 1.09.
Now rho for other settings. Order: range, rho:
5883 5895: 47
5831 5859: 133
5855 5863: 36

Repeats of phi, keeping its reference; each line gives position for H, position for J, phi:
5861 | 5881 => 0.02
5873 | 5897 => 0.64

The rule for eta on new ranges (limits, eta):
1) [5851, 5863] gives 9.3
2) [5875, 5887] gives 8.8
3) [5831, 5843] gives 9.6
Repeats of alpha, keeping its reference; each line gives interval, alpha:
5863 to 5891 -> 1.06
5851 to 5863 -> 1.03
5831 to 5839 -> 1.04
